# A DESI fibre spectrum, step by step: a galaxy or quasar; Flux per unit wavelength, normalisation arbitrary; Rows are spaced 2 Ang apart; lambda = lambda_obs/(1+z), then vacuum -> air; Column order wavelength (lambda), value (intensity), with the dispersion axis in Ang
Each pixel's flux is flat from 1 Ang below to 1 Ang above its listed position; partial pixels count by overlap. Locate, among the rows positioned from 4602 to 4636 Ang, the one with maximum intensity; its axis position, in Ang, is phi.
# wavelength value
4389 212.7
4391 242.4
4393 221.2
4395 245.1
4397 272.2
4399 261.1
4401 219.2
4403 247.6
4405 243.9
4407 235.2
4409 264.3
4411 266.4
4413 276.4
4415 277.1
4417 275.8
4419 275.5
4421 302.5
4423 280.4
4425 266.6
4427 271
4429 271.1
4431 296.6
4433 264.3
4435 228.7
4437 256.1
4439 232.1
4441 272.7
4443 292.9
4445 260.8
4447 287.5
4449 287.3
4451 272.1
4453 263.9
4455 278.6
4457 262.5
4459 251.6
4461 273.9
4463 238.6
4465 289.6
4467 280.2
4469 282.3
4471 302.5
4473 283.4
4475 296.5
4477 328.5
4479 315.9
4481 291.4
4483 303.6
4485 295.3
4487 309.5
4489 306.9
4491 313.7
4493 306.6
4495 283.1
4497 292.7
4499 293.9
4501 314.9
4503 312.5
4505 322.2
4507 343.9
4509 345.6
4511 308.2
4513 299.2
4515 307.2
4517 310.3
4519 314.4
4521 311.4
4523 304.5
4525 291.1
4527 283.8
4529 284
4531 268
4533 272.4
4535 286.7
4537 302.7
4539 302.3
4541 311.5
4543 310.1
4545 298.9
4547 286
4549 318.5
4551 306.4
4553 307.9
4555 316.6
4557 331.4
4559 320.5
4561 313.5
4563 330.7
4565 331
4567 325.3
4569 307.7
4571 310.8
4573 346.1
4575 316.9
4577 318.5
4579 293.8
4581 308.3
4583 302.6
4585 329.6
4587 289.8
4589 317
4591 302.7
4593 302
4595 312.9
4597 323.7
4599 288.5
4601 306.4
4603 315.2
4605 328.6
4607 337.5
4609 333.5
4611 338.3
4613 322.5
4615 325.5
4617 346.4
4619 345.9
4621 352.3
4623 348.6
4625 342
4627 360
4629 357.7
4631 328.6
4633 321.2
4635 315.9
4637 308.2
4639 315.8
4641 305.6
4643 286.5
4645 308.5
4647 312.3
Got 4627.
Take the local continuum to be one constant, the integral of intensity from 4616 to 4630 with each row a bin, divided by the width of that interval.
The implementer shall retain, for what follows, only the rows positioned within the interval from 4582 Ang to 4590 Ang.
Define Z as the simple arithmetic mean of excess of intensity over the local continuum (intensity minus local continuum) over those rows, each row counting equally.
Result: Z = -40.7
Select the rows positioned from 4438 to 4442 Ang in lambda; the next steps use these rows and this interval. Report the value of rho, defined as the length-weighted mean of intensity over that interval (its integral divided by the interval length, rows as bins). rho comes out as 252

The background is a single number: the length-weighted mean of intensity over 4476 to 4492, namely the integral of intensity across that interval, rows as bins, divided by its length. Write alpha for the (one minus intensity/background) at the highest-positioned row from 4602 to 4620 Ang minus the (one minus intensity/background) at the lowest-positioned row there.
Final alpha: -0.10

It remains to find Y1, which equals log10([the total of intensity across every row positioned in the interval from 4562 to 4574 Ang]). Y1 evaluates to 3.3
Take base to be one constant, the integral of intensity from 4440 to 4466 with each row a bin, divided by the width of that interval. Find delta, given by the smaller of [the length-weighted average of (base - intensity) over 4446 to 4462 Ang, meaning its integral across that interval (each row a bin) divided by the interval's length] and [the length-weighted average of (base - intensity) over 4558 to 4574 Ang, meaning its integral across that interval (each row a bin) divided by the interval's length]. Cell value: -52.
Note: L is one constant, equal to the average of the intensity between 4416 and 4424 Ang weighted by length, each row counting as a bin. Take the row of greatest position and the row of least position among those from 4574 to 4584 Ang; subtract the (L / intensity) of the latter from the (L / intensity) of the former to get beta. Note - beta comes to 0.04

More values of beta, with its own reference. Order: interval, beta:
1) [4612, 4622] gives -0.07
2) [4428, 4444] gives -0.08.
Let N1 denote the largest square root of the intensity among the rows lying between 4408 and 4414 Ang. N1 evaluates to 16.6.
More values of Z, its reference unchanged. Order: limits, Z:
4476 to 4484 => -40.6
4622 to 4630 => 1.7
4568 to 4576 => -30.0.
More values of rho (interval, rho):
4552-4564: 320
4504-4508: 333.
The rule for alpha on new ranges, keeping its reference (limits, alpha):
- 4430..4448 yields 0.03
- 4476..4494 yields 0.07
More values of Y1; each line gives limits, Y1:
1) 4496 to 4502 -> 3.0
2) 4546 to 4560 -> 3.3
